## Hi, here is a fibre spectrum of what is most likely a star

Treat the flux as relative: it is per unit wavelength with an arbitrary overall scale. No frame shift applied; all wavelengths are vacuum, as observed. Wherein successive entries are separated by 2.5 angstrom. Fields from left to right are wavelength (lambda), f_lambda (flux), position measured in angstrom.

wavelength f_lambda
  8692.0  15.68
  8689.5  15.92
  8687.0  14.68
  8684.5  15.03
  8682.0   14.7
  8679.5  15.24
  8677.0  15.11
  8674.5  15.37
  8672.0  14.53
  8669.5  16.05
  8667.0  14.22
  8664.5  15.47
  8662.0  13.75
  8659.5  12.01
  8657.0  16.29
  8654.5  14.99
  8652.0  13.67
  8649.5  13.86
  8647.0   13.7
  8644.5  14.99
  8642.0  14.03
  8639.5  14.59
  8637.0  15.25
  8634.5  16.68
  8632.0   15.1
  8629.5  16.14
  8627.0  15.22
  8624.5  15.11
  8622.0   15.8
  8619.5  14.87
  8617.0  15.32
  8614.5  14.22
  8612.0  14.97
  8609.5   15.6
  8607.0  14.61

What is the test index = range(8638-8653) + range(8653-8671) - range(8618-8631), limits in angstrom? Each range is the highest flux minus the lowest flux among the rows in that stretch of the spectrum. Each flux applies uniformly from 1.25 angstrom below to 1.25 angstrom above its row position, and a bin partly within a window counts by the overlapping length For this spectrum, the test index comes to 4.3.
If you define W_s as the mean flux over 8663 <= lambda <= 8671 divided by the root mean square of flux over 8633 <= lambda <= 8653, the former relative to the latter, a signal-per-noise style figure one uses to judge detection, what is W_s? 1.04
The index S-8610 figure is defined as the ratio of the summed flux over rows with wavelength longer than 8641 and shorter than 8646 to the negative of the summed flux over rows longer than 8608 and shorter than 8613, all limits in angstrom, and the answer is -0.95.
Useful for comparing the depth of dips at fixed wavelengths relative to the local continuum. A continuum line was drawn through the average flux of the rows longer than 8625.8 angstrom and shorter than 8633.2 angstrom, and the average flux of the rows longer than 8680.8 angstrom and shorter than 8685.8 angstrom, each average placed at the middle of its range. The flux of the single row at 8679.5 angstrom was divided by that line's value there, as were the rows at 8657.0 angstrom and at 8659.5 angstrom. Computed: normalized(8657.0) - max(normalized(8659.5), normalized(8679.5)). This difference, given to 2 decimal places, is 0.05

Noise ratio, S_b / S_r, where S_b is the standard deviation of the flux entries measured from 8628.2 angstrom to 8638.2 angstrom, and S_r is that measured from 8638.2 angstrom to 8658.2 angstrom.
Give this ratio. 0.8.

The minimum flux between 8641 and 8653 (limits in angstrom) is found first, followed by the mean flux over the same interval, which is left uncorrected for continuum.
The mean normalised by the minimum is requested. 1.03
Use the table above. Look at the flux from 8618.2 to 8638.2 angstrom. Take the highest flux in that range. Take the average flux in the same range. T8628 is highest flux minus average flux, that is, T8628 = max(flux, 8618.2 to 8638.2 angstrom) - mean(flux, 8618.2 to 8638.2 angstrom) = 1.2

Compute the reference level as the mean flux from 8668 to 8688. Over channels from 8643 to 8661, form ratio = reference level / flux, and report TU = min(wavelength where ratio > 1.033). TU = 8647.0 angstrom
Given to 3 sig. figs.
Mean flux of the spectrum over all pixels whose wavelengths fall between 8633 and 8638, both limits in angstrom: 16.0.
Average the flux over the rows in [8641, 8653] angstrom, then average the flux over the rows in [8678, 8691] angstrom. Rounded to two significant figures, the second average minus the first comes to 1.1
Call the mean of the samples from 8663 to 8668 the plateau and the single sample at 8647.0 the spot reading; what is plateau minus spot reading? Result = 1.1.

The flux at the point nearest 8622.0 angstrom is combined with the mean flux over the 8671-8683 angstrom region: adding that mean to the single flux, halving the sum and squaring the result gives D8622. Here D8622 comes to 237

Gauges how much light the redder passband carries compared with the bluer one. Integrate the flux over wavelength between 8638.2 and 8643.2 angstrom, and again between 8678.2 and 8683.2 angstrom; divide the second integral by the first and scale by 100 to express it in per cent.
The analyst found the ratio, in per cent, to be 105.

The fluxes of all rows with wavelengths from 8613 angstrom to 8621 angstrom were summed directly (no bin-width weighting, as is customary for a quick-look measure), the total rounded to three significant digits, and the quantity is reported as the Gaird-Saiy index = 44.4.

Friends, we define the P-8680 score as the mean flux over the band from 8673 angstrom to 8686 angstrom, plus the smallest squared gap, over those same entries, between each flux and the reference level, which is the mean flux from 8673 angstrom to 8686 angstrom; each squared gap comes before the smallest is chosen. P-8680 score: 15.1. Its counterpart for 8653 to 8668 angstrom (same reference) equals 14.5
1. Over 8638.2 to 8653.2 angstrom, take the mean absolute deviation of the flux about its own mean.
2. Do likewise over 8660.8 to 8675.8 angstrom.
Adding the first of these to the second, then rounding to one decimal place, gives 1.2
